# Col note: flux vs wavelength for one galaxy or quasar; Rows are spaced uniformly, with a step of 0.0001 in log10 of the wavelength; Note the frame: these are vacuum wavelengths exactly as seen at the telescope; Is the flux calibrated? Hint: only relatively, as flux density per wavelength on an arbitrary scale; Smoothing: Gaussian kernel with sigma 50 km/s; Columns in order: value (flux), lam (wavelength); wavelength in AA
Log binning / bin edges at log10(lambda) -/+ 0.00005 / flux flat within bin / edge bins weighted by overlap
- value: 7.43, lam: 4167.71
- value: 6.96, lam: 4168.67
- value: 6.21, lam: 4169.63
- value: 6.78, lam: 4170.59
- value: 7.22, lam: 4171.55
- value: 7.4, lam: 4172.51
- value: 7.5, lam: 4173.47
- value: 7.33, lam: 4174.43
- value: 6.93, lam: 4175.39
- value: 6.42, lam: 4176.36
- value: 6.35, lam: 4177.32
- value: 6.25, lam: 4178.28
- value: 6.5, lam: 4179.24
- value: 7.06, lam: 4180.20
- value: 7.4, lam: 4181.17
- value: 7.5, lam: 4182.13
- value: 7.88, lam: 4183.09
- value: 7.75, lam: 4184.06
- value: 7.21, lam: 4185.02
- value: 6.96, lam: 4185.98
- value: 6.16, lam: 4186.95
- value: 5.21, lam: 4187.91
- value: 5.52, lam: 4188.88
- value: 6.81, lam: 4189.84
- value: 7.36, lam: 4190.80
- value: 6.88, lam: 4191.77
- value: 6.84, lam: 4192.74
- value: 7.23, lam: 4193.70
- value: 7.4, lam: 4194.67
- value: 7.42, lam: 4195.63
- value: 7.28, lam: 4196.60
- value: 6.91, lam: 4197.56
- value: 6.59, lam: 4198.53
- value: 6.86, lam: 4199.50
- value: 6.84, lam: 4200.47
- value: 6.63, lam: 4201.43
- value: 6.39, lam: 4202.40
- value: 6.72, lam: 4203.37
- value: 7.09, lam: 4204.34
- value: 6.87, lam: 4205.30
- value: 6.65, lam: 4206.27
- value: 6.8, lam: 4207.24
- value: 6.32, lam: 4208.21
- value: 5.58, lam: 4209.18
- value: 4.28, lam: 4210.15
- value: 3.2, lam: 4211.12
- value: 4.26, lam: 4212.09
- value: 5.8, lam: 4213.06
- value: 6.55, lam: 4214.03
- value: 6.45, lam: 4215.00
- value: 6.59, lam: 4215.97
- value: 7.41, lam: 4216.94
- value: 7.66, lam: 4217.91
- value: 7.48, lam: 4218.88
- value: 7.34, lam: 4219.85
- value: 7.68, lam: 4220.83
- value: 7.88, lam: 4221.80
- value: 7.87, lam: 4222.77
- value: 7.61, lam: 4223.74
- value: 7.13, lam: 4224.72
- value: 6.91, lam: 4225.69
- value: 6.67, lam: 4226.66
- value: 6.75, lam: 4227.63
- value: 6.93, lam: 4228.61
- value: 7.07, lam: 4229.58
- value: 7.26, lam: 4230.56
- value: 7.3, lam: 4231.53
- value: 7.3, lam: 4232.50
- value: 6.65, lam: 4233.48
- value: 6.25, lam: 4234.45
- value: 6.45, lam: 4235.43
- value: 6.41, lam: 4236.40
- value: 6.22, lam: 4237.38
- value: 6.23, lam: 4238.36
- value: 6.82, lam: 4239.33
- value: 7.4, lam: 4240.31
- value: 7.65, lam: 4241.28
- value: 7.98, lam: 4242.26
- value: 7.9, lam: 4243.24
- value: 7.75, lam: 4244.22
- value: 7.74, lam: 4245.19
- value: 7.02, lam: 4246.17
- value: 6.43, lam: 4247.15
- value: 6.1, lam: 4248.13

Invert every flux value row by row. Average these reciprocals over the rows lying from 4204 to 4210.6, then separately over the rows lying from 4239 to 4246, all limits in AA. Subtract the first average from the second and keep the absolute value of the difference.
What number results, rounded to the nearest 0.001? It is 0.033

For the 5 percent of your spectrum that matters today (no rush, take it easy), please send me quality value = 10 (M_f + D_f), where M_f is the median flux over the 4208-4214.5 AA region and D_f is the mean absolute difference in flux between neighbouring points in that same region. 66.6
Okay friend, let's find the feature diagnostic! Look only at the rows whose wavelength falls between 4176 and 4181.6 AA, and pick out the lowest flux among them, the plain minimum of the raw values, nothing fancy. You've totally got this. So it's 6.25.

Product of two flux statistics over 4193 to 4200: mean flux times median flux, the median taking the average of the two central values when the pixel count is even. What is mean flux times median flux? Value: 51.3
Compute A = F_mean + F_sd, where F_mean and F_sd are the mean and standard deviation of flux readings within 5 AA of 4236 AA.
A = 7.2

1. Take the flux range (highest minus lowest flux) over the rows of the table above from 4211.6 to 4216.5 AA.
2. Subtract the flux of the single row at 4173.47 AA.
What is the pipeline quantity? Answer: -5.2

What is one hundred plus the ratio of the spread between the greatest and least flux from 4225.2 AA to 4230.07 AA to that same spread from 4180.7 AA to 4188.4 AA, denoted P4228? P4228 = 100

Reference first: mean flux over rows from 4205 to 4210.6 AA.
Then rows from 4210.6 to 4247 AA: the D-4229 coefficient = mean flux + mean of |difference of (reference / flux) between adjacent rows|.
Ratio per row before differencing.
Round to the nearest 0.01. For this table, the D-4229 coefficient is 6.96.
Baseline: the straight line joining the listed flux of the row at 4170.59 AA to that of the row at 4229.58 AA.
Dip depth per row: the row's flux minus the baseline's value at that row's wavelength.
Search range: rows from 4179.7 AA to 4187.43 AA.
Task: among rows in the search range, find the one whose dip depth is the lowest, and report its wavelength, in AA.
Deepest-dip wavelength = 4186.95 AA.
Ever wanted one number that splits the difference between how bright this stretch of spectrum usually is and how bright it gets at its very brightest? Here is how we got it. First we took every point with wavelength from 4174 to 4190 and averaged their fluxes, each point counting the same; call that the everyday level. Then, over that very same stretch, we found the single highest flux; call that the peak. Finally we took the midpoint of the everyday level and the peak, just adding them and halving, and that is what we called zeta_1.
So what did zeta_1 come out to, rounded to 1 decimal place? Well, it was 7.3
